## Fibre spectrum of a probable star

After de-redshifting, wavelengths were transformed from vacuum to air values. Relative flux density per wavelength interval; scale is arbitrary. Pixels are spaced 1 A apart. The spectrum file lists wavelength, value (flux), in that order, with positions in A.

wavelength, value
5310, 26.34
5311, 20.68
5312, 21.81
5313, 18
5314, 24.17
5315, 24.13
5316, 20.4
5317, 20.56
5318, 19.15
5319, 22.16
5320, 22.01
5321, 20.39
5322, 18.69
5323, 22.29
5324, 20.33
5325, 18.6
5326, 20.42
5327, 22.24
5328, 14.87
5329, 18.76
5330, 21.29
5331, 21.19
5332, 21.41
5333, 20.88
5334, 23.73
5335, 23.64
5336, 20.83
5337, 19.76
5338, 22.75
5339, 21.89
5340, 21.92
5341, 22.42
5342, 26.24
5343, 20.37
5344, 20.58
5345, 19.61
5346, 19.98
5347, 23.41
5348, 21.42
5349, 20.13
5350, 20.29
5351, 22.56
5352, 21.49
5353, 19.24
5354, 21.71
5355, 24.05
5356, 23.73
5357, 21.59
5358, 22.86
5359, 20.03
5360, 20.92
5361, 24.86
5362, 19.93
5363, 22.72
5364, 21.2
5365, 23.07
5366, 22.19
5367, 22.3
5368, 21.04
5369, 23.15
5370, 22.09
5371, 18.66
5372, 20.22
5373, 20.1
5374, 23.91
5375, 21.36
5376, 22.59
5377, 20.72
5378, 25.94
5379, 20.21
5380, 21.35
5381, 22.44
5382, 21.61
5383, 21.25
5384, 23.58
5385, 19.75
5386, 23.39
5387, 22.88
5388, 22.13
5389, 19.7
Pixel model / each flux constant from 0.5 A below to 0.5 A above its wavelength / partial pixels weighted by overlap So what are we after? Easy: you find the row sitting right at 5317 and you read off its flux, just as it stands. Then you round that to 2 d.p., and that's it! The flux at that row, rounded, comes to 20.56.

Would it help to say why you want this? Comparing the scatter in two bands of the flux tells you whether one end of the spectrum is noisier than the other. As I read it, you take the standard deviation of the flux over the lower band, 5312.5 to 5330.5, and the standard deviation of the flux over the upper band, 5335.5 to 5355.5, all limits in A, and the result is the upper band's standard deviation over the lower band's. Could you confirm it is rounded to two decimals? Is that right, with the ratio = 0.76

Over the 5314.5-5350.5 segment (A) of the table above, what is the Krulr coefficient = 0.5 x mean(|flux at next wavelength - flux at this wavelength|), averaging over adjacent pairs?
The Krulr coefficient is 0.95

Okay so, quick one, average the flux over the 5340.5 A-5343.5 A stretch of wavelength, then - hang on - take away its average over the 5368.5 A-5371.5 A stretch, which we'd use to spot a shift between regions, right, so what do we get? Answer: 1.7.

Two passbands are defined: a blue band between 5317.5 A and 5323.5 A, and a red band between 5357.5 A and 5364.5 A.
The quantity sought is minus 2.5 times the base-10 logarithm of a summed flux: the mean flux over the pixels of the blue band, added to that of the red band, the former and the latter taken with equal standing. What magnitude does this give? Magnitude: -4.07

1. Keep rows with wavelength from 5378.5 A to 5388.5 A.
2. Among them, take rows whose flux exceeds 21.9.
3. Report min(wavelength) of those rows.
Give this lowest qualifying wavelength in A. 5381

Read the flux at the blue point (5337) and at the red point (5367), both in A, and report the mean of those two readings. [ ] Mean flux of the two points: 21.0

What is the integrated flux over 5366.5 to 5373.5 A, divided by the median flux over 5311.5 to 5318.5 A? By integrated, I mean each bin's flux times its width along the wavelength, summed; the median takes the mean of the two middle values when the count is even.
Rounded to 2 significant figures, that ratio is 7.2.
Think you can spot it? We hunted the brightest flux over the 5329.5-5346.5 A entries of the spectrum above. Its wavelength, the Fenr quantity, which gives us 5342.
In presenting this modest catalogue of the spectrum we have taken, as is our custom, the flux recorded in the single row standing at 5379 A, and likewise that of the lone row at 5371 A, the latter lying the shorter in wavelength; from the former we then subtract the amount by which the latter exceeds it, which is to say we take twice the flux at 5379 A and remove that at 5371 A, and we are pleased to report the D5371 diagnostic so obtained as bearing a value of 21.8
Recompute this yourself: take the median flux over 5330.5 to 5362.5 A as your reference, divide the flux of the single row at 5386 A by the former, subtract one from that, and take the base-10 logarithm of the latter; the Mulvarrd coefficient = -1.0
